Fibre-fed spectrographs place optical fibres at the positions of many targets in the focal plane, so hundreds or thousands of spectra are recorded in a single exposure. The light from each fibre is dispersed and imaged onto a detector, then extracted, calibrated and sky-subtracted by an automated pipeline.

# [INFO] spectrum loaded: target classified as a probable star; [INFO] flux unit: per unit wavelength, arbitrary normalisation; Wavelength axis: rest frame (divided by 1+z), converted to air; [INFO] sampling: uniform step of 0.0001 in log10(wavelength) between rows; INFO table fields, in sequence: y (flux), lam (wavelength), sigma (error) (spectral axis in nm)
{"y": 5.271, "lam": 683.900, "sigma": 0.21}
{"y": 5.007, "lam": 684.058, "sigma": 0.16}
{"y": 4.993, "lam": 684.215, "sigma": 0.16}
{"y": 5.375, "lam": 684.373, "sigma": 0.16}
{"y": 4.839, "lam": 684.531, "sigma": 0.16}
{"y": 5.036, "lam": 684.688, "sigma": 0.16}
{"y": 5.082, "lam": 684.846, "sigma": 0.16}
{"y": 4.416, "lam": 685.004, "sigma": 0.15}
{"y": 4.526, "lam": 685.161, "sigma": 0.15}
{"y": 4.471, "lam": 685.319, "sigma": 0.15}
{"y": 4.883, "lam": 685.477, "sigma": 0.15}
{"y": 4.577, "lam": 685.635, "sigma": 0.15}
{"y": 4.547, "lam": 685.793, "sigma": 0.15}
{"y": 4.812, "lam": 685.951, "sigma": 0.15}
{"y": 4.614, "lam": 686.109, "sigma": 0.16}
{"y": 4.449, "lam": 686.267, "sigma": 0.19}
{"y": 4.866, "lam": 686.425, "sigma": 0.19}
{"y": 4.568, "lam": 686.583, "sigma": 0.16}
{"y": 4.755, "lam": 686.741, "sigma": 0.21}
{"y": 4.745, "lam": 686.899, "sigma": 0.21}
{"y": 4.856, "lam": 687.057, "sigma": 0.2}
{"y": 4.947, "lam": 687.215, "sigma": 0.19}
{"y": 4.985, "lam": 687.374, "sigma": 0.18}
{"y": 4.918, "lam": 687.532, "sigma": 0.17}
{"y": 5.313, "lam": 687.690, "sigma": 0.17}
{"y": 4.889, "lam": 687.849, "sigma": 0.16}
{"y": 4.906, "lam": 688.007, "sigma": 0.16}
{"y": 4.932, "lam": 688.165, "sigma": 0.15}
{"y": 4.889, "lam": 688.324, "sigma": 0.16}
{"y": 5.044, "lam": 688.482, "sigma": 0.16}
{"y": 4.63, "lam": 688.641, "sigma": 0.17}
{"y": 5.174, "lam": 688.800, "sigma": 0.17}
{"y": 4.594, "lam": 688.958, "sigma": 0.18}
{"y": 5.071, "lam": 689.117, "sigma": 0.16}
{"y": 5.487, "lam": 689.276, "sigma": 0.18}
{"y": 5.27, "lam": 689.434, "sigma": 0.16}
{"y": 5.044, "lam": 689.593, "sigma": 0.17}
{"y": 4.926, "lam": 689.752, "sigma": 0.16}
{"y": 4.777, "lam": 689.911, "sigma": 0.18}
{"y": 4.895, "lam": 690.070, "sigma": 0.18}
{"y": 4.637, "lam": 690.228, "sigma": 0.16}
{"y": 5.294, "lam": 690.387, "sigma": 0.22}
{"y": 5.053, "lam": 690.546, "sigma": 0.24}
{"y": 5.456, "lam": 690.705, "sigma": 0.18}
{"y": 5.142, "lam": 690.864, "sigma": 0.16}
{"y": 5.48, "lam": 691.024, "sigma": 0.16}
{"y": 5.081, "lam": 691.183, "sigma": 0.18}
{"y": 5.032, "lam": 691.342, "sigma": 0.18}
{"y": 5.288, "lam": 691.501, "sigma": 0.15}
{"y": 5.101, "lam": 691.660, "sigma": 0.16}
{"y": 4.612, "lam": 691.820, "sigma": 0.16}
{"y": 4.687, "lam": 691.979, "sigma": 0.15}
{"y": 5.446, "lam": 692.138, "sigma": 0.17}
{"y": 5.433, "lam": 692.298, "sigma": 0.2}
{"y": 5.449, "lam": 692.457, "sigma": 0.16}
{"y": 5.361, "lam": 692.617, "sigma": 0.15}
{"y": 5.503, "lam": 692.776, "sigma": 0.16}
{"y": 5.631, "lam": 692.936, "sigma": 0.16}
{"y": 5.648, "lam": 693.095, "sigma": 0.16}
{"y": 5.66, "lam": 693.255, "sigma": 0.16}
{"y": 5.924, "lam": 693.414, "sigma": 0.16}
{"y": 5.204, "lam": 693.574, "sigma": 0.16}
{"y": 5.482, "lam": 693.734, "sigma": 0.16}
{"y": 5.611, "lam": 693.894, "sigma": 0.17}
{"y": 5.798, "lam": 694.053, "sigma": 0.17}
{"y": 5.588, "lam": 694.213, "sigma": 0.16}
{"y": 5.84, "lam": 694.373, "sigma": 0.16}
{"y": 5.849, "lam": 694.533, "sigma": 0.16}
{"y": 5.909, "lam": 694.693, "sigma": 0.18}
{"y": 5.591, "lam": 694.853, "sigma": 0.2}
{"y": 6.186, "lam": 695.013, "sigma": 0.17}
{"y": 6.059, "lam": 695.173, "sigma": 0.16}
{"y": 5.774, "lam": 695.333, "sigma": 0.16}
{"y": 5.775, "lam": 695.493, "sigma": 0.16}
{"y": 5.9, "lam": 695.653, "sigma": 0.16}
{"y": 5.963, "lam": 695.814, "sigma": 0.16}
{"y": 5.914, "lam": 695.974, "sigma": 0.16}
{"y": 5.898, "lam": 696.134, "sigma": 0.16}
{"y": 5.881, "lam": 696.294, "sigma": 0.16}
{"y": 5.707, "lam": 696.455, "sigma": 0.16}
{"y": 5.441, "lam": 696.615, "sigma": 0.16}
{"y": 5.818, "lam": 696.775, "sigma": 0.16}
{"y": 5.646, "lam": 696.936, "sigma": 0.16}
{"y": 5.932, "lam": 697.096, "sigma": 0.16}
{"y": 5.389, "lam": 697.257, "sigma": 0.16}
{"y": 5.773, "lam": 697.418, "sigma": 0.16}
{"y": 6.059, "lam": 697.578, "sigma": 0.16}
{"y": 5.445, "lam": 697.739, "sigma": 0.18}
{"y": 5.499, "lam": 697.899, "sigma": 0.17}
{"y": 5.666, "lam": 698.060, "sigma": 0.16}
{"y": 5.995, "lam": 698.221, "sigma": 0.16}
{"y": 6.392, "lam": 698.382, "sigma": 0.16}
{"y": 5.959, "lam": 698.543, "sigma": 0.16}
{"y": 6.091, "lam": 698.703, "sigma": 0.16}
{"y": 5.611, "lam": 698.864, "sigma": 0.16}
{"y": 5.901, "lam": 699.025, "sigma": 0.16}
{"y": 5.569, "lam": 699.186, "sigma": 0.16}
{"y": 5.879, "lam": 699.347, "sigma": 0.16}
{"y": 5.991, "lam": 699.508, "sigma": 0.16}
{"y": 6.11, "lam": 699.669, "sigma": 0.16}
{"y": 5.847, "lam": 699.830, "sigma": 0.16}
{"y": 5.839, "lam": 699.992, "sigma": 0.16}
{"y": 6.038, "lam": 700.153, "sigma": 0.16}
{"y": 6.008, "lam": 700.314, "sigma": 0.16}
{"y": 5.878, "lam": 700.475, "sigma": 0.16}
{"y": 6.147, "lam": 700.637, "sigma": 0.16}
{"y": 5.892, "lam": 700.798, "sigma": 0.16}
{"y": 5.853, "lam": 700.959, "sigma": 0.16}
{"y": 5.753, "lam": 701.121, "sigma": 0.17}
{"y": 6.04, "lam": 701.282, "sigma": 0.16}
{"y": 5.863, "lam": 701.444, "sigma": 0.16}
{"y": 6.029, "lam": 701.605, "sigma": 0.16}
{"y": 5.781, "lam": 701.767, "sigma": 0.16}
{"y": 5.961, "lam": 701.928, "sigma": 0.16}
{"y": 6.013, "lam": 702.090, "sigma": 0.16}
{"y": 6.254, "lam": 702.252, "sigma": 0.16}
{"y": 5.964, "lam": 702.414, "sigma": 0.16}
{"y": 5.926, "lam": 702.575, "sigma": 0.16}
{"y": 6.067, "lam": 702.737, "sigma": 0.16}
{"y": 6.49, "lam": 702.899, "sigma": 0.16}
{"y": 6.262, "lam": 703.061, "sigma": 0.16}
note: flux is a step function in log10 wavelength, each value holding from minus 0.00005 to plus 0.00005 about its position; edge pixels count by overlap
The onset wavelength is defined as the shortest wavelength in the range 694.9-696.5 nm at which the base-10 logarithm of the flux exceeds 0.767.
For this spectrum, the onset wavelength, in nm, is 695.013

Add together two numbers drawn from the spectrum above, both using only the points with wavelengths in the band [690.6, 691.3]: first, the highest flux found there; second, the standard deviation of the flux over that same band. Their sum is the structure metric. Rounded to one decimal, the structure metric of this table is 5.7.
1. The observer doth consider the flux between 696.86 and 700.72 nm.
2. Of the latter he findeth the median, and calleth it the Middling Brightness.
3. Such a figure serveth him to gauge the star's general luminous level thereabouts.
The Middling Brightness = 5.89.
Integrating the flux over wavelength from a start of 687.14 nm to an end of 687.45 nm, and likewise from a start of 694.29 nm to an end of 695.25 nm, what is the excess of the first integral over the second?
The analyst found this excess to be -4.1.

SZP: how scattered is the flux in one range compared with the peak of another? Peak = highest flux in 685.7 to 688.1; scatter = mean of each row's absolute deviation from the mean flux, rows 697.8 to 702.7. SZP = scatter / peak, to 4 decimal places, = 0.0266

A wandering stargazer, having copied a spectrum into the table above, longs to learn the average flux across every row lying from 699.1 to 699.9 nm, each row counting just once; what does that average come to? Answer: 5.88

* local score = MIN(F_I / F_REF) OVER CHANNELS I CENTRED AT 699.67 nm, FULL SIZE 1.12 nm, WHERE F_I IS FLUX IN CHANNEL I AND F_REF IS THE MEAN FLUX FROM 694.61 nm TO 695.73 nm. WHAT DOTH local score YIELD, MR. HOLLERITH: 0.95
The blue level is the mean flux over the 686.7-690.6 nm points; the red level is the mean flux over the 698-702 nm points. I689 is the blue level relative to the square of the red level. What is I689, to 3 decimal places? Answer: 0.141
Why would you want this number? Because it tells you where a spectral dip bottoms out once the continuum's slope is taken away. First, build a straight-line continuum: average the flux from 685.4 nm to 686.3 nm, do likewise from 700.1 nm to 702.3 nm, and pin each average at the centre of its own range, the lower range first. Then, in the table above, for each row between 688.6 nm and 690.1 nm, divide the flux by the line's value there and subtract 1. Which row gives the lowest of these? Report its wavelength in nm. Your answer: 688.958 nm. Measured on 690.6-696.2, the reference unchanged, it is 691.820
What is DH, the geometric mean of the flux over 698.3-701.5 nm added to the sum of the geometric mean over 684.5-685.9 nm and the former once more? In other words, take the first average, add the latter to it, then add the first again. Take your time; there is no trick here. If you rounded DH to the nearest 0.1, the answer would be 16.6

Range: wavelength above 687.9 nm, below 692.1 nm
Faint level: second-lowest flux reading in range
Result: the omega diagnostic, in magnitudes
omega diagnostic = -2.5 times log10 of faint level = -1.66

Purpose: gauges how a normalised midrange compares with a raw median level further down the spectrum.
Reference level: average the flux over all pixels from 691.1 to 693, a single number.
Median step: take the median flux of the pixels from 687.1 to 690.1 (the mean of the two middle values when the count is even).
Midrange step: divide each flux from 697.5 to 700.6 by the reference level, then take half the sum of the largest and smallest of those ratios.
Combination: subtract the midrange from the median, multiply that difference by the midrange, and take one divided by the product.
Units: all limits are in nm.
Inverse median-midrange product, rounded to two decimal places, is 0.23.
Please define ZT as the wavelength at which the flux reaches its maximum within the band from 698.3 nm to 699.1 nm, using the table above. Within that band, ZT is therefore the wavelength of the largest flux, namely 698.382 nm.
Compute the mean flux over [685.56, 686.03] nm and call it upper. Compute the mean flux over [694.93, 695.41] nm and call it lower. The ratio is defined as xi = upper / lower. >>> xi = 0.77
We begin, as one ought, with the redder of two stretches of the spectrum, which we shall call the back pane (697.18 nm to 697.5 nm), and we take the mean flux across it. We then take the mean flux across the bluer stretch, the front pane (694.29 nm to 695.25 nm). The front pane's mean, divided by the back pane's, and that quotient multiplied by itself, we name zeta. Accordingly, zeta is 1.12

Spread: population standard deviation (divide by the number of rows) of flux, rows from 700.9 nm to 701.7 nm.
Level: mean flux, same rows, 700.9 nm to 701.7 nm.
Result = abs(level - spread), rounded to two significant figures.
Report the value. 5.8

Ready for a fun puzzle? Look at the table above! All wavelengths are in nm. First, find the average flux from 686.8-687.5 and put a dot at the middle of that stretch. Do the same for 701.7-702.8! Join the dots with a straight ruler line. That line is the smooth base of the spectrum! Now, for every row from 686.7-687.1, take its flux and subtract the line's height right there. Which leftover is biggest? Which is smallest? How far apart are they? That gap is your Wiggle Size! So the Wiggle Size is 0.10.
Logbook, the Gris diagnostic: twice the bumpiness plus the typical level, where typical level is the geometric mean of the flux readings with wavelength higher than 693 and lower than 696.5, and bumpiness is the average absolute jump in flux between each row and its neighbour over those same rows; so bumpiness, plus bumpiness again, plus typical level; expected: 6.15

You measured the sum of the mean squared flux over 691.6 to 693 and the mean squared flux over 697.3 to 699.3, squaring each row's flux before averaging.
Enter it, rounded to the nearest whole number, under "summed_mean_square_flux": 62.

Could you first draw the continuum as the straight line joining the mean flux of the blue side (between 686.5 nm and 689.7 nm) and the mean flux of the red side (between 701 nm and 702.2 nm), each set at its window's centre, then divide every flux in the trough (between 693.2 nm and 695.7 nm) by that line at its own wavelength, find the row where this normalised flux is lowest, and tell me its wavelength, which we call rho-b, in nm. 693.574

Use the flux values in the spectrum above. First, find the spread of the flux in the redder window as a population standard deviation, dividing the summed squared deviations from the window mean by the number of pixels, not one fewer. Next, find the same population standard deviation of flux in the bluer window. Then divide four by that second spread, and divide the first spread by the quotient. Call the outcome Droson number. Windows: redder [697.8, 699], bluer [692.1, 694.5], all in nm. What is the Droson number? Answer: 0.0134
